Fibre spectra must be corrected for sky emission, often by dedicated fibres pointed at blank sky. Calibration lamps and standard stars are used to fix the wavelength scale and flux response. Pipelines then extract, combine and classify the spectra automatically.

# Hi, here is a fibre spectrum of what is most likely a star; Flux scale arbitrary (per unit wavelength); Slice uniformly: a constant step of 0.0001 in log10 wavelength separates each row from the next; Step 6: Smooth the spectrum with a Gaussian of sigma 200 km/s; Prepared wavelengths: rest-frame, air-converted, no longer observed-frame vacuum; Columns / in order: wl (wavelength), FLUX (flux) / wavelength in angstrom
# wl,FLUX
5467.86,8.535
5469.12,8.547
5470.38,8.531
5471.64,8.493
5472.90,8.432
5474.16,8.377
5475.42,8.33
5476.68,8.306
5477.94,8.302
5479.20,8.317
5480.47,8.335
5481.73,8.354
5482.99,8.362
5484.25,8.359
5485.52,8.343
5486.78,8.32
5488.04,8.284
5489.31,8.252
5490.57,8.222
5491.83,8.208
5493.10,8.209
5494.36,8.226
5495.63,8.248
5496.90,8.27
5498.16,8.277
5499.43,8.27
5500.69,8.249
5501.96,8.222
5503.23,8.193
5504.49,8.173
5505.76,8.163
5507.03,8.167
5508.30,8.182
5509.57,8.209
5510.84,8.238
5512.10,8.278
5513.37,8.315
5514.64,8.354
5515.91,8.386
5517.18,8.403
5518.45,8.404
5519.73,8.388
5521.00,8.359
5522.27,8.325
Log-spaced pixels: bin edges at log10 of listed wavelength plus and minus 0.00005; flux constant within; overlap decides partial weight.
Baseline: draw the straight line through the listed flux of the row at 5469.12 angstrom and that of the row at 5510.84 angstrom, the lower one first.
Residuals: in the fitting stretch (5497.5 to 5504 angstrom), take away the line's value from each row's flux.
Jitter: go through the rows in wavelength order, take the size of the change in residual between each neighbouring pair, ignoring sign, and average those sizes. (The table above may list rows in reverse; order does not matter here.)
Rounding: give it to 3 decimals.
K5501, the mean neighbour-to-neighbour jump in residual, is 0.013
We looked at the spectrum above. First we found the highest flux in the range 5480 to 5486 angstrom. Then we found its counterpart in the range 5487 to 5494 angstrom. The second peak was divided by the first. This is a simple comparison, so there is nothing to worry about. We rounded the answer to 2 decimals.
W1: 0.99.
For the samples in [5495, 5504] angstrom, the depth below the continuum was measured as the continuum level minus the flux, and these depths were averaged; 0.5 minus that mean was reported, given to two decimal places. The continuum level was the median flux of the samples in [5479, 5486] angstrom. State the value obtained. 0.40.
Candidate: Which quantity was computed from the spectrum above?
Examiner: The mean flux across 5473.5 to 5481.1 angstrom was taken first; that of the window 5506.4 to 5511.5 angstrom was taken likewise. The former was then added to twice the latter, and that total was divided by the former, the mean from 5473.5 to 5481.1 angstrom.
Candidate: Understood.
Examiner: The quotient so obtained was 2.97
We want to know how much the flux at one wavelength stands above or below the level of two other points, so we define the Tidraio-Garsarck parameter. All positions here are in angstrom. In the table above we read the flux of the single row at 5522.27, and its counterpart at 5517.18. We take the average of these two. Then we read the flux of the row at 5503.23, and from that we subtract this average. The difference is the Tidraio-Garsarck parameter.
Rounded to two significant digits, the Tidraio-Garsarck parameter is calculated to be -0.17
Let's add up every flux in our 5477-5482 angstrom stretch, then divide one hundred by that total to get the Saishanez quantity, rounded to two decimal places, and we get 3.00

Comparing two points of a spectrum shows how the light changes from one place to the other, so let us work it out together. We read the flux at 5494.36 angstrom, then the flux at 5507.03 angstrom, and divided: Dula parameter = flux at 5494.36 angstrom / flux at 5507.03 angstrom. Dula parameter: 1.01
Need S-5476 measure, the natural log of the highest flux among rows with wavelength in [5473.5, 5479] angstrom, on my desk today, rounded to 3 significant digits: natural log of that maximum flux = 2.13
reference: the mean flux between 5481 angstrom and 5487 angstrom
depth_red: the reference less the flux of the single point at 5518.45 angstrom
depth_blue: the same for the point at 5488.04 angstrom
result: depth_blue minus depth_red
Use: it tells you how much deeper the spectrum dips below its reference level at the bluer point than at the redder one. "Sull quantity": 0.12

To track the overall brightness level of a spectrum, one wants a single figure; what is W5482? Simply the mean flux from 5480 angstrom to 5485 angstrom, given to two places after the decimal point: 8.35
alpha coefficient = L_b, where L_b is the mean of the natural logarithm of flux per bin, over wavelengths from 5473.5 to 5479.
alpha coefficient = 2.12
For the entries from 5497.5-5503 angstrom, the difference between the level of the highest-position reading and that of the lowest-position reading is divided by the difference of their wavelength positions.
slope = -0.014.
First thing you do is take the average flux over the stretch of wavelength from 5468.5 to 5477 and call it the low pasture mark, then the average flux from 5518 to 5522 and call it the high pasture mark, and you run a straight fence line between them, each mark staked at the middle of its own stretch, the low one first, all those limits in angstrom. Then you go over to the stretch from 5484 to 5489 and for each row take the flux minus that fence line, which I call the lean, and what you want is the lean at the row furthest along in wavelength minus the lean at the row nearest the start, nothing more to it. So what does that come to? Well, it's -0.07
